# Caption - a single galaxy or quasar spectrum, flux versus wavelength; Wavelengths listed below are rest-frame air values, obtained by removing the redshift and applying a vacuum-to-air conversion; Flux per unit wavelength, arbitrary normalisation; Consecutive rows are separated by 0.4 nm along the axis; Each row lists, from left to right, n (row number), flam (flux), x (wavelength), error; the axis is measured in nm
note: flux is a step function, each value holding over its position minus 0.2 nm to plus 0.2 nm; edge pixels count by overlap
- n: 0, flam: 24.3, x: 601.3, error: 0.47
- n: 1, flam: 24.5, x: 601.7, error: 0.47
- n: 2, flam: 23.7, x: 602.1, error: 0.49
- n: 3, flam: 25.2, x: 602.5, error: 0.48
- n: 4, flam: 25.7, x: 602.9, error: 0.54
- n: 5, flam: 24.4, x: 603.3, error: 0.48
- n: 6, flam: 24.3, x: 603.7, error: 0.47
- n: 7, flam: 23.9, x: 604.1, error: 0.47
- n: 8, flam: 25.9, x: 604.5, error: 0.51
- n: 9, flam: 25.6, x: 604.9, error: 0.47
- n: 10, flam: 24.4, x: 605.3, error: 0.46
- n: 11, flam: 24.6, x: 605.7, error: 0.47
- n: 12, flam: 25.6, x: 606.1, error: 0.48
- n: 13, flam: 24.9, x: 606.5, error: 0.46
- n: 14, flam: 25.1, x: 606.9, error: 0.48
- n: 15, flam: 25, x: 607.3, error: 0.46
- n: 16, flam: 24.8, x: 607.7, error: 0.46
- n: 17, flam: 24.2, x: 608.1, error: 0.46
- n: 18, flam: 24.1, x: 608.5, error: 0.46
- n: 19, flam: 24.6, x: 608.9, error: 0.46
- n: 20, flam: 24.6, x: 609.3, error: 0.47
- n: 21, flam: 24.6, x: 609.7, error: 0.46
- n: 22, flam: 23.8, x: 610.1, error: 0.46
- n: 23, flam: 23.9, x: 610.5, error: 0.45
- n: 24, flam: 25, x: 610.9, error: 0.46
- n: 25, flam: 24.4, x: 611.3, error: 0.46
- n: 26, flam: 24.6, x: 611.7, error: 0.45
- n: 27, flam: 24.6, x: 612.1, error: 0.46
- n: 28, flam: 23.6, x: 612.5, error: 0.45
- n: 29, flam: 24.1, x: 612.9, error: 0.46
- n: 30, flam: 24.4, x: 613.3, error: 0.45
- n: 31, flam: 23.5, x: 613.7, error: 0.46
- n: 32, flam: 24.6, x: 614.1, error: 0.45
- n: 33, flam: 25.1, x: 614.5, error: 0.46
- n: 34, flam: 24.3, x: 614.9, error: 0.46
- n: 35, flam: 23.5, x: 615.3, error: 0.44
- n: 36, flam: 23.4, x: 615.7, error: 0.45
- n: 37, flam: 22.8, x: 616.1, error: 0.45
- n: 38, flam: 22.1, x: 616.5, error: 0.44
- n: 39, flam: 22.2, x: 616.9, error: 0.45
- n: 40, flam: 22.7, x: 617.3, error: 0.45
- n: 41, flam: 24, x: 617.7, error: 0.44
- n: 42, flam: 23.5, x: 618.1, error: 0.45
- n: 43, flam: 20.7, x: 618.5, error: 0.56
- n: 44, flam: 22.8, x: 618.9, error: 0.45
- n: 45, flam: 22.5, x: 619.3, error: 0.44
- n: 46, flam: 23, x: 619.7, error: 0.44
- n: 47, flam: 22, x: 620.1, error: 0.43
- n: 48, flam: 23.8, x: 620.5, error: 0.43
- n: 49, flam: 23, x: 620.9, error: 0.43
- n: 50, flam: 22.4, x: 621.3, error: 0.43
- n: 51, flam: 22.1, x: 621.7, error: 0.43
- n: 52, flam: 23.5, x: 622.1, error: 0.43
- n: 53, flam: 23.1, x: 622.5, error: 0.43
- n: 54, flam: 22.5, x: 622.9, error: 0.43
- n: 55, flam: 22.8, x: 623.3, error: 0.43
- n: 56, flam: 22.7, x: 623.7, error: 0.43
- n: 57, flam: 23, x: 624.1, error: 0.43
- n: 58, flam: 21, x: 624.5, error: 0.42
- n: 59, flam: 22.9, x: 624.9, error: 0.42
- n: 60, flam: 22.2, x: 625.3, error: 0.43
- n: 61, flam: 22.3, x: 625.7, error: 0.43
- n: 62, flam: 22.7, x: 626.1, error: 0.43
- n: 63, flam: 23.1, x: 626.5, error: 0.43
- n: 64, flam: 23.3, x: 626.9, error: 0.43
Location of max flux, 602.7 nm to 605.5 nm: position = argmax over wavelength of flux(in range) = 604.5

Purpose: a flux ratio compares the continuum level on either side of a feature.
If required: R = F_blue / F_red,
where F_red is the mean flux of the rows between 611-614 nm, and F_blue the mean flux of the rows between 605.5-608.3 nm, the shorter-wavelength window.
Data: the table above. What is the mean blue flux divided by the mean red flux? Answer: 1.03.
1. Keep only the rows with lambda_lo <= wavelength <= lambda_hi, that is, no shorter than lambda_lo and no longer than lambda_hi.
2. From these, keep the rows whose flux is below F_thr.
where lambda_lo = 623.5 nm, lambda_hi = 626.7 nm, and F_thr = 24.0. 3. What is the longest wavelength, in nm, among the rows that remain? 626.5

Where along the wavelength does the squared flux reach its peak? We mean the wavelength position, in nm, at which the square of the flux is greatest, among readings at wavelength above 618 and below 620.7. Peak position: 620.5 nm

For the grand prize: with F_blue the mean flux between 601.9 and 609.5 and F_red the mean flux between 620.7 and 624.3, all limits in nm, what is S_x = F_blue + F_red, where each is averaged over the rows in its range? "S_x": 47.6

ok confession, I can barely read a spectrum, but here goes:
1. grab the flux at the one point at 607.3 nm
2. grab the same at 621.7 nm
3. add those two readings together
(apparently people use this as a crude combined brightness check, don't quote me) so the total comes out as 47.1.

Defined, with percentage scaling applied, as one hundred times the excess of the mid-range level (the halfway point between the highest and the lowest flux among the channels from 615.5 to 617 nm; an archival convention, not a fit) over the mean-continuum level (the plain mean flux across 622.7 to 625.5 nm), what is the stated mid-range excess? 31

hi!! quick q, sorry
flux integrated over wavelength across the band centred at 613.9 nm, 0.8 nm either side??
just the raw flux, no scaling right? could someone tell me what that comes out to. 39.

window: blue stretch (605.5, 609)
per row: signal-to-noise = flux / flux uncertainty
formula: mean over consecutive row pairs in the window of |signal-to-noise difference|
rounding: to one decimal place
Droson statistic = 1.1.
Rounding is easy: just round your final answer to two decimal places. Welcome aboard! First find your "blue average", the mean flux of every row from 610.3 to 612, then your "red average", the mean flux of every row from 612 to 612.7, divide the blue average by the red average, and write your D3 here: 1.02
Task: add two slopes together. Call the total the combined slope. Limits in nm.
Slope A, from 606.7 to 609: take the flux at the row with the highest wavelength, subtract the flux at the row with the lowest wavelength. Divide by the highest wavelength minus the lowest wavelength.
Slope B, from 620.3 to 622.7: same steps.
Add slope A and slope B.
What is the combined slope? -0.6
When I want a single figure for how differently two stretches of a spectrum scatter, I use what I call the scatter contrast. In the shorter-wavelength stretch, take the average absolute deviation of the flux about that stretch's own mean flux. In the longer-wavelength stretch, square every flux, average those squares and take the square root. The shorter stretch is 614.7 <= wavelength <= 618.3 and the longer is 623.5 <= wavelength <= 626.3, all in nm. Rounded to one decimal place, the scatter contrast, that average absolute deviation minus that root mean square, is -21.8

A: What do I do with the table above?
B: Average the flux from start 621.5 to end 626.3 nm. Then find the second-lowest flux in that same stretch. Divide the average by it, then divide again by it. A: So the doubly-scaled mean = 0.0462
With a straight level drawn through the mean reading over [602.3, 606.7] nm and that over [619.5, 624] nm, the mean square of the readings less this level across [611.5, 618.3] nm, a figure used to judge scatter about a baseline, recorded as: 0.53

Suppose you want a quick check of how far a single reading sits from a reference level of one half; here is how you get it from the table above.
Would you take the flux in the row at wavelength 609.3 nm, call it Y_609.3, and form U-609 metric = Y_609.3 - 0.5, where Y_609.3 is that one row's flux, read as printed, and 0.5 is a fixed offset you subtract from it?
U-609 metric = 24.1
